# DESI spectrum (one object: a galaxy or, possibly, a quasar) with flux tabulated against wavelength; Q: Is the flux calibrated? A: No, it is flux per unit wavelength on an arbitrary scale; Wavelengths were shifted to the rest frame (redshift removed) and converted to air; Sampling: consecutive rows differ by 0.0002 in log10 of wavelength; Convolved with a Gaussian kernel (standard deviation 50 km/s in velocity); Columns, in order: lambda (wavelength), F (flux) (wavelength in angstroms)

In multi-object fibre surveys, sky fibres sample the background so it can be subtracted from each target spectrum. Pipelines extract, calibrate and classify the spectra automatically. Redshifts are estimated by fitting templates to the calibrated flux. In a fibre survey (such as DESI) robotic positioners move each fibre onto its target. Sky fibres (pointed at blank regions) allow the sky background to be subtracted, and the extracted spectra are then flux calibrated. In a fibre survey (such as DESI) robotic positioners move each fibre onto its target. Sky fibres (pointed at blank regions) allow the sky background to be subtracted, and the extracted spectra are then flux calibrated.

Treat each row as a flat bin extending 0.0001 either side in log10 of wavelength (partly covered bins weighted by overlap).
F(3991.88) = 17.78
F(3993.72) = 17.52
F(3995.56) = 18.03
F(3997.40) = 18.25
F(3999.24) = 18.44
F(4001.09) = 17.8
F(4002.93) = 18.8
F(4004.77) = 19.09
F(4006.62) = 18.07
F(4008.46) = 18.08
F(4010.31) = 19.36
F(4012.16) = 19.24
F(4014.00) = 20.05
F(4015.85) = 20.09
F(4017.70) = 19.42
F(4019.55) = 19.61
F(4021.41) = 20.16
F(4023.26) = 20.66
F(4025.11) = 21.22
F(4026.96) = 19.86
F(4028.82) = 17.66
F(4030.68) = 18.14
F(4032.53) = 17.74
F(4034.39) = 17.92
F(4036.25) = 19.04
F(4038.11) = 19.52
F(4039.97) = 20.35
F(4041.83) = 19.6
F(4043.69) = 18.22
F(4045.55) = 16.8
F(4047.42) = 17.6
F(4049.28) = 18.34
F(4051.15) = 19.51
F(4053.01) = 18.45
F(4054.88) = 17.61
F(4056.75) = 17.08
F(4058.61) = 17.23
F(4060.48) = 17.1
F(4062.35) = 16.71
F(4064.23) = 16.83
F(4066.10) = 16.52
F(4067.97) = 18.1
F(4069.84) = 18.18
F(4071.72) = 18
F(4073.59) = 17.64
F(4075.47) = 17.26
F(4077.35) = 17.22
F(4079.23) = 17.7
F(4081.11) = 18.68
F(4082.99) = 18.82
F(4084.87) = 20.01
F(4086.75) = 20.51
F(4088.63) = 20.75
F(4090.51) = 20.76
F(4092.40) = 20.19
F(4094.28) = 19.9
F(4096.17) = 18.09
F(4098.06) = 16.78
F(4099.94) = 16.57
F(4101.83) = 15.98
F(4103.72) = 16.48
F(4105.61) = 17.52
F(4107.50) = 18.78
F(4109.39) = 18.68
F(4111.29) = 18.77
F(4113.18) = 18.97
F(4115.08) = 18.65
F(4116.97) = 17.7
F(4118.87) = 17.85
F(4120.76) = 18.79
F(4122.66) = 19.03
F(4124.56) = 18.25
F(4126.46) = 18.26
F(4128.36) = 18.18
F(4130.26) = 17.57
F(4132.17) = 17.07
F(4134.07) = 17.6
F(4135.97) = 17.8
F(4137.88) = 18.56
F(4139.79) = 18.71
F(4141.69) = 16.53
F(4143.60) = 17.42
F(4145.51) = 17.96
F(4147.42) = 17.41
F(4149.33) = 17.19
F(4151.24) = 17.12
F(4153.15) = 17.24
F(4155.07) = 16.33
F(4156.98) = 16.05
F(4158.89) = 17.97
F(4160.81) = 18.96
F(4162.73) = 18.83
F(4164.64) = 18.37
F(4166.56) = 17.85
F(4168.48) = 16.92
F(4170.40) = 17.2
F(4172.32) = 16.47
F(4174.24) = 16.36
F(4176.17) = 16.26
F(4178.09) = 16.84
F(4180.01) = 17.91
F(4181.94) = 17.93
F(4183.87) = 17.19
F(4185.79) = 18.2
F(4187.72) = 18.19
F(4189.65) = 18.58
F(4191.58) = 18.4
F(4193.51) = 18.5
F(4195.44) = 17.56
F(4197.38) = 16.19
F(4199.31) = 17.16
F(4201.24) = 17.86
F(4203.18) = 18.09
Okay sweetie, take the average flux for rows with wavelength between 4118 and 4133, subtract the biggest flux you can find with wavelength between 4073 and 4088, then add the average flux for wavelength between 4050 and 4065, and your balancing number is 15.2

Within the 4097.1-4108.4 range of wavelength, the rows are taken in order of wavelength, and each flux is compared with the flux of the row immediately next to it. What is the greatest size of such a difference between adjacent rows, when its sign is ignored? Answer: 1.3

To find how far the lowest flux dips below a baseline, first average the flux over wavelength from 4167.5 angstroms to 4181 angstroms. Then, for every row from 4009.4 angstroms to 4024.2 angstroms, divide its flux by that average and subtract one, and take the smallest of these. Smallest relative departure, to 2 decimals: 0.14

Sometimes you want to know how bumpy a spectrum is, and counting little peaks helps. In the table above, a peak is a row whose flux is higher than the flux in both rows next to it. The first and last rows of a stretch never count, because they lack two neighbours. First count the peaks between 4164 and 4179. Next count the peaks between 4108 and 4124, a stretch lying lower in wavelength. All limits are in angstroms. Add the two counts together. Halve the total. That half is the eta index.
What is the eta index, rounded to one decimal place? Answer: 1.0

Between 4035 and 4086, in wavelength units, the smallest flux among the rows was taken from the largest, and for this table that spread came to 3.8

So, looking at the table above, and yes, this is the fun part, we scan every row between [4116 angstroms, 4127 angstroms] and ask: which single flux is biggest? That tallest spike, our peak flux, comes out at 19.03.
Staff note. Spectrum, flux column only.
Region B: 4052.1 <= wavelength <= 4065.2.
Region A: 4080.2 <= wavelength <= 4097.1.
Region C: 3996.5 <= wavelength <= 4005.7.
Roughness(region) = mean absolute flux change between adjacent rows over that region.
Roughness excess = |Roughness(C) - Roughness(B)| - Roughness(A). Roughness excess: -0.42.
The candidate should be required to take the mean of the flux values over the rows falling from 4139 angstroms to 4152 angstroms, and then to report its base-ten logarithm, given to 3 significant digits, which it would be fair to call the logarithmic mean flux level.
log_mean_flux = 1.24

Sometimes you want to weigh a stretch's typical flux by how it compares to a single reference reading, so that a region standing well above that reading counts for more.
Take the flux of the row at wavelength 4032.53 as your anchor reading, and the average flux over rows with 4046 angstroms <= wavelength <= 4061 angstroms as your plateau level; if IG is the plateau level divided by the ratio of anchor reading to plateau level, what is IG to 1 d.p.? 18.0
